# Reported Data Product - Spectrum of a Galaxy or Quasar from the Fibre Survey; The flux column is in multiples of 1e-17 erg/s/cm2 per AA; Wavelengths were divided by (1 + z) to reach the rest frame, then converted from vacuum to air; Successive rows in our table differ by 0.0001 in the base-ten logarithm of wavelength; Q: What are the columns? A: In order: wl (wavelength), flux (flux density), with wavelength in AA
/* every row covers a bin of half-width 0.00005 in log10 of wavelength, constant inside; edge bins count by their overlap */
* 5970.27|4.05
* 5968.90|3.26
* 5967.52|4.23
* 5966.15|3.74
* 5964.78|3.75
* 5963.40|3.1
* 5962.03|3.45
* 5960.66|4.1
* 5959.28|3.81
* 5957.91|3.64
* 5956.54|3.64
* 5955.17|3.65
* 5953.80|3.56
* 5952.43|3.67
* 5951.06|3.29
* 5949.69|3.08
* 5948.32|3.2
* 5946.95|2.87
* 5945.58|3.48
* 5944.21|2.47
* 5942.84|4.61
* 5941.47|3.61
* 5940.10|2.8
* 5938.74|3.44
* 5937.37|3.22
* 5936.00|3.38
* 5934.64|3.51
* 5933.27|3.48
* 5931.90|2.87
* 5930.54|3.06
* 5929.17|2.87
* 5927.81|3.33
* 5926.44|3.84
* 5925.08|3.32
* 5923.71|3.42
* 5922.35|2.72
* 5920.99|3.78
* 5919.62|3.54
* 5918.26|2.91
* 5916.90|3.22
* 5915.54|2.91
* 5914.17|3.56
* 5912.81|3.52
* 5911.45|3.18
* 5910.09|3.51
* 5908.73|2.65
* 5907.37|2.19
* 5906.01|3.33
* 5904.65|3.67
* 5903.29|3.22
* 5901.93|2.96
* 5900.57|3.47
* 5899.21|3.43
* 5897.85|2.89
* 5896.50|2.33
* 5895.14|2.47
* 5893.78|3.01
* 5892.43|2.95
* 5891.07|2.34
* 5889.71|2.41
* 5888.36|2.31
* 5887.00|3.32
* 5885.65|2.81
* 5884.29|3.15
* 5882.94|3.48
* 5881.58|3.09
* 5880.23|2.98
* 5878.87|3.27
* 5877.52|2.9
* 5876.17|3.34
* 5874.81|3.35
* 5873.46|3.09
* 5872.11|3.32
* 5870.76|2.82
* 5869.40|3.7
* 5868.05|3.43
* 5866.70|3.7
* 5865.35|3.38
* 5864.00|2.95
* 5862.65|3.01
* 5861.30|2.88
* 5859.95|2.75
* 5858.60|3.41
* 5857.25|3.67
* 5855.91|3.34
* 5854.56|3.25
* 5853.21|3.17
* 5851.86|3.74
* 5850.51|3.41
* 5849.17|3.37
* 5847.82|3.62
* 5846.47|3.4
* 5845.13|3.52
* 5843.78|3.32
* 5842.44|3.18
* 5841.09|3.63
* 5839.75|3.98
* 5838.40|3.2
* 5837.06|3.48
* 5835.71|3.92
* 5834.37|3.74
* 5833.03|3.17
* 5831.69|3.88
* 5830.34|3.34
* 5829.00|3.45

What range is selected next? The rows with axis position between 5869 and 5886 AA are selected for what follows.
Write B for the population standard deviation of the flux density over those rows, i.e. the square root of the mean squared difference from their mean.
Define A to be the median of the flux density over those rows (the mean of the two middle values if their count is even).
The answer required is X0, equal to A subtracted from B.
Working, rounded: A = 3.15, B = 0.255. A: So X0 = -2.90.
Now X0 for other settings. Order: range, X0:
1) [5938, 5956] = -2.93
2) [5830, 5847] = -3.20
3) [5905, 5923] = -2.78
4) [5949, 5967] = -3.37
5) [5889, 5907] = -2.52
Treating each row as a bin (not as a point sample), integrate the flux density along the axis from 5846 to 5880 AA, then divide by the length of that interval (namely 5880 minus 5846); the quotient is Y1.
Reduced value 3.29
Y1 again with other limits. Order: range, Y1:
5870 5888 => 3.13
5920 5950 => 3.29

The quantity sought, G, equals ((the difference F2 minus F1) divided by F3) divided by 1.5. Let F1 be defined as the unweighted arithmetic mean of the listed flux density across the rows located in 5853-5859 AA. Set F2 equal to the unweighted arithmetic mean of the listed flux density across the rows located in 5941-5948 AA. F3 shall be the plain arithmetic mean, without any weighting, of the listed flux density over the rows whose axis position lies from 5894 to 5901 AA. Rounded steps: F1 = 3.37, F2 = 3.41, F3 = 2.9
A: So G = 0.01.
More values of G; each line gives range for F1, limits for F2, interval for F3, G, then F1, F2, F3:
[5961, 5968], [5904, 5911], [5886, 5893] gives -0.15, 3.65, 3.07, 2.7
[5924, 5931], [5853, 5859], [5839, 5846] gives 0.02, 3.28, 3.37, 3.5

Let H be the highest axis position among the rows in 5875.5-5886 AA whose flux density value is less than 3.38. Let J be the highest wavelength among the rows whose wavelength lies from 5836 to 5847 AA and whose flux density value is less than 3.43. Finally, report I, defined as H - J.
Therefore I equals 39.2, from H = 5885.65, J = 5846.47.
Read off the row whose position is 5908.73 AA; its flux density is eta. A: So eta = 2.65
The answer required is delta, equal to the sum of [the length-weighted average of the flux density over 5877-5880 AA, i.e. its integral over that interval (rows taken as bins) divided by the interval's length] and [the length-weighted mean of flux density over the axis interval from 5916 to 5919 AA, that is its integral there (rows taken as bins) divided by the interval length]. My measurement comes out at 6.1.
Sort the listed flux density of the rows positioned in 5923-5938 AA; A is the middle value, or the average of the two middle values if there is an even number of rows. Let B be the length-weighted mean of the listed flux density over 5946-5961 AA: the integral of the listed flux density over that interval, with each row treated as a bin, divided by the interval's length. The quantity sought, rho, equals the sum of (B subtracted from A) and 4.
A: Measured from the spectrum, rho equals 3.8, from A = 3.33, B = 3.5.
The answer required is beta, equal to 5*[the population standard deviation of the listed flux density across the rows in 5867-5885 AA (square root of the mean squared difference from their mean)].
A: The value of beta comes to 1.2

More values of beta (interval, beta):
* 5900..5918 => 2.0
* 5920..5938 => 1.6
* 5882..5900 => 2.1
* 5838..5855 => 1.2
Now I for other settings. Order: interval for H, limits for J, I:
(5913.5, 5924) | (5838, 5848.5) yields 75.9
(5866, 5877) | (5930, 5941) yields -63.9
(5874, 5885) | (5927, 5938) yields -53.1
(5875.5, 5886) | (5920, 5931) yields -44.9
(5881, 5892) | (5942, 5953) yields -60.0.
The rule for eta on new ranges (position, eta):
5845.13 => 3.52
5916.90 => 3.22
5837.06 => 3.48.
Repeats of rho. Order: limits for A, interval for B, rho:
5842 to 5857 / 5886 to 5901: 4.6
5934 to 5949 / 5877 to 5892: 4.5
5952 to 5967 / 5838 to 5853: 4.2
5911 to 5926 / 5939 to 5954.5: 4.0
